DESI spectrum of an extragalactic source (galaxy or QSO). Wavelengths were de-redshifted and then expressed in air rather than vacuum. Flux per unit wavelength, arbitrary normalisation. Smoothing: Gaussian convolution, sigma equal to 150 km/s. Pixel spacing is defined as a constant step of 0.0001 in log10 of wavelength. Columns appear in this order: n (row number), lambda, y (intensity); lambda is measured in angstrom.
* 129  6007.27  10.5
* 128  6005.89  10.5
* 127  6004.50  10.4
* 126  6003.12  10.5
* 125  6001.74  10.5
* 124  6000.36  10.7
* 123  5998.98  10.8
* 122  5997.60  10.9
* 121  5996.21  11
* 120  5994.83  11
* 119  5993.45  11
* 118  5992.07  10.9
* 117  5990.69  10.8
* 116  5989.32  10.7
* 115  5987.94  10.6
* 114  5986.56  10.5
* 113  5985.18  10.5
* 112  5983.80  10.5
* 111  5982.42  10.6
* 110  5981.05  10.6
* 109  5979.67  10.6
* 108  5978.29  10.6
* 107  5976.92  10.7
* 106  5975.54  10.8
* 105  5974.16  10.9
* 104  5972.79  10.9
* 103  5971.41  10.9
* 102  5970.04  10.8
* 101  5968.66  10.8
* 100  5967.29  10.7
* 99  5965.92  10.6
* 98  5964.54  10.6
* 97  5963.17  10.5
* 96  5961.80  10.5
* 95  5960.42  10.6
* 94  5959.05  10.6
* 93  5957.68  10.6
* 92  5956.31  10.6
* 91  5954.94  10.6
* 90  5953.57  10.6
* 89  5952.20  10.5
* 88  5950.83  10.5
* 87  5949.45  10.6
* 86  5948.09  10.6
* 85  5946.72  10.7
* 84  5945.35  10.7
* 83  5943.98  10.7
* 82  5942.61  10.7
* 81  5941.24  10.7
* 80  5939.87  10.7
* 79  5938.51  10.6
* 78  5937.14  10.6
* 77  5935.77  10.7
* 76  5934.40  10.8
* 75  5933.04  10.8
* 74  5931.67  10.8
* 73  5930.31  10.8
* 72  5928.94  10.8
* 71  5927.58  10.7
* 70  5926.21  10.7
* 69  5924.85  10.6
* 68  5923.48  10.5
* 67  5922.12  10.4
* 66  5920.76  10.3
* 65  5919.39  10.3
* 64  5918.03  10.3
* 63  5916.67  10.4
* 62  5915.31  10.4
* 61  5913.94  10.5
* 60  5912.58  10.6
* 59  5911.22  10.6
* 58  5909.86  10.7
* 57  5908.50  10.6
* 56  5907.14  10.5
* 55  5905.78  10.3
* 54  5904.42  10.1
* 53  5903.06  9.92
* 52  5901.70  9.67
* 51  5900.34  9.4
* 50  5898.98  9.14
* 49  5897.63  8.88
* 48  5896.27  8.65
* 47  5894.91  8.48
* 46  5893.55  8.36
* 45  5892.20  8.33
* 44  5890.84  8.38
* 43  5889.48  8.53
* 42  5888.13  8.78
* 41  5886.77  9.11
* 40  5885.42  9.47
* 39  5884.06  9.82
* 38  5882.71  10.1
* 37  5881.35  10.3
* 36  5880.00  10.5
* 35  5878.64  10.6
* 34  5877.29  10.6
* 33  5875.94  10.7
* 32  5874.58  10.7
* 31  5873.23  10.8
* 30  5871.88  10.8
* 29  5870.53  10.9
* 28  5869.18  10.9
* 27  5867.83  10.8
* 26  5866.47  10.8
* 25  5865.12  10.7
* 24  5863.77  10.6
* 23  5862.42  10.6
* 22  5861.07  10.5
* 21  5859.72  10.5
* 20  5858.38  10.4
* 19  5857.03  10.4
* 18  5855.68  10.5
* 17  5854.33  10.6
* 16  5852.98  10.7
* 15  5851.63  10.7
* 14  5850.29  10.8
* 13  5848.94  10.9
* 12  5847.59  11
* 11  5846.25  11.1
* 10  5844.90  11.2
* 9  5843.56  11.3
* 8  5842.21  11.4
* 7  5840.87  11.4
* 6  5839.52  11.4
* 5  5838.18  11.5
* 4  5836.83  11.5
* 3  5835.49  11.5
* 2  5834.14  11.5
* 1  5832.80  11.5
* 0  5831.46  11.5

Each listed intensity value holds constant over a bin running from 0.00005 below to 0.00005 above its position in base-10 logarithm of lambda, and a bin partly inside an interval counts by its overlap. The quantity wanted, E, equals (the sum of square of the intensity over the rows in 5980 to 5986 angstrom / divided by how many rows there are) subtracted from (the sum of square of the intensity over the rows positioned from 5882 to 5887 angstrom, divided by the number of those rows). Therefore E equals -19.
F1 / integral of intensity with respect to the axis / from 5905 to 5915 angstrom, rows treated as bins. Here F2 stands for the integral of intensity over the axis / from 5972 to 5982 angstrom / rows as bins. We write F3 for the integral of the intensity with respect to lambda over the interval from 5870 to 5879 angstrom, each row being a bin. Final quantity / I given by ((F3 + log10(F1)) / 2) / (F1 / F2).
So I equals 50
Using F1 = 105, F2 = 107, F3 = 97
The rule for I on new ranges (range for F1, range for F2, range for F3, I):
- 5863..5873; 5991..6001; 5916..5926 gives 54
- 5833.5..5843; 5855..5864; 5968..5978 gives 48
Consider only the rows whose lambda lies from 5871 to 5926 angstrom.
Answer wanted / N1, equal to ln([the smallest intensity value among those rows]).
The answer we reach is 2.12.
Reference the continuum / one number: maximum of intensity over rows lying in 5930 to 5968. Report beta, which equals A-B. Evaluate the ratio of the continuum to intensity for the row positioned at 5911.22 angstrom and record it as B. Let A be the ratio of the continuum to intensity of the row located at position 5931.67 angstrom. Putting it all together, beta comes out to -0.02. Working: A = 1.00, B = 1.02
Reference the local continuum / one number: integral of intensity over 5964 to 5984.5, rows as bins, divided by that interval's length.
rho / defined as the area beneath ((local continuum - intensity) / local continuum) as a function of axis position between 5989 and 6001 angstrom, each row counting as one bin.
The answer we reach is -0.19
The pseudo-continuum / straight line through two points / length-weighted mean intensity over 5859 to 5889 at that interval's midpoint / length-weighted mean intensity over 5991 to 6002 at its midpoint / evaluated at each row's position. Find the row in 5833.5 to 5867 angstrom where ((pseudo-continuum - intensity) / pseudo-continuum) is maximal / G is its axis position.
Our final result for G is 5858.38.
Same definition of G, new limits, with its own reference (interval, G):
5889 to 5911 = 5892.20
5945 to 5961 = 5952.20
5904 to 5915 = 5904.42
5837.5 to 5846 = 5844.90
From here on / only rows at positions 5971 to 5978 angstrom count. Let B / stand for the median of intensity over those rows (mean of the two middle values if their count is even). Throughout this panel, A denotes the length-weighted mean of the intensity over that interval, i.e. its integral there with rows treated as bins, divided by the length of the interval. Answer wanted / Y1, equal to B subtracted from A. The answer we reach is -0.08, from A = 10.8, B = 10.9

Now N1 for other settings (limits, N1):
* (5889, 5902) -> 2.12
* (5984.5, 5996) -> 2.35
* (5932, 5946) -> 2.36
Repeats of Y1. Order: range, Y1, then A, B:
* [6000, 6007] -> 0.01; 10.5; 10.5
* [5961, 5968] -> -0.02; 10.6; 10.6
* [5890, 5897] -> 0.06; 8.4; 8.4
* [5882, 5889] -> -0.04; 9.4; 9.5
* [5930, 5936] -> -0.01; 10.8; 10.8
